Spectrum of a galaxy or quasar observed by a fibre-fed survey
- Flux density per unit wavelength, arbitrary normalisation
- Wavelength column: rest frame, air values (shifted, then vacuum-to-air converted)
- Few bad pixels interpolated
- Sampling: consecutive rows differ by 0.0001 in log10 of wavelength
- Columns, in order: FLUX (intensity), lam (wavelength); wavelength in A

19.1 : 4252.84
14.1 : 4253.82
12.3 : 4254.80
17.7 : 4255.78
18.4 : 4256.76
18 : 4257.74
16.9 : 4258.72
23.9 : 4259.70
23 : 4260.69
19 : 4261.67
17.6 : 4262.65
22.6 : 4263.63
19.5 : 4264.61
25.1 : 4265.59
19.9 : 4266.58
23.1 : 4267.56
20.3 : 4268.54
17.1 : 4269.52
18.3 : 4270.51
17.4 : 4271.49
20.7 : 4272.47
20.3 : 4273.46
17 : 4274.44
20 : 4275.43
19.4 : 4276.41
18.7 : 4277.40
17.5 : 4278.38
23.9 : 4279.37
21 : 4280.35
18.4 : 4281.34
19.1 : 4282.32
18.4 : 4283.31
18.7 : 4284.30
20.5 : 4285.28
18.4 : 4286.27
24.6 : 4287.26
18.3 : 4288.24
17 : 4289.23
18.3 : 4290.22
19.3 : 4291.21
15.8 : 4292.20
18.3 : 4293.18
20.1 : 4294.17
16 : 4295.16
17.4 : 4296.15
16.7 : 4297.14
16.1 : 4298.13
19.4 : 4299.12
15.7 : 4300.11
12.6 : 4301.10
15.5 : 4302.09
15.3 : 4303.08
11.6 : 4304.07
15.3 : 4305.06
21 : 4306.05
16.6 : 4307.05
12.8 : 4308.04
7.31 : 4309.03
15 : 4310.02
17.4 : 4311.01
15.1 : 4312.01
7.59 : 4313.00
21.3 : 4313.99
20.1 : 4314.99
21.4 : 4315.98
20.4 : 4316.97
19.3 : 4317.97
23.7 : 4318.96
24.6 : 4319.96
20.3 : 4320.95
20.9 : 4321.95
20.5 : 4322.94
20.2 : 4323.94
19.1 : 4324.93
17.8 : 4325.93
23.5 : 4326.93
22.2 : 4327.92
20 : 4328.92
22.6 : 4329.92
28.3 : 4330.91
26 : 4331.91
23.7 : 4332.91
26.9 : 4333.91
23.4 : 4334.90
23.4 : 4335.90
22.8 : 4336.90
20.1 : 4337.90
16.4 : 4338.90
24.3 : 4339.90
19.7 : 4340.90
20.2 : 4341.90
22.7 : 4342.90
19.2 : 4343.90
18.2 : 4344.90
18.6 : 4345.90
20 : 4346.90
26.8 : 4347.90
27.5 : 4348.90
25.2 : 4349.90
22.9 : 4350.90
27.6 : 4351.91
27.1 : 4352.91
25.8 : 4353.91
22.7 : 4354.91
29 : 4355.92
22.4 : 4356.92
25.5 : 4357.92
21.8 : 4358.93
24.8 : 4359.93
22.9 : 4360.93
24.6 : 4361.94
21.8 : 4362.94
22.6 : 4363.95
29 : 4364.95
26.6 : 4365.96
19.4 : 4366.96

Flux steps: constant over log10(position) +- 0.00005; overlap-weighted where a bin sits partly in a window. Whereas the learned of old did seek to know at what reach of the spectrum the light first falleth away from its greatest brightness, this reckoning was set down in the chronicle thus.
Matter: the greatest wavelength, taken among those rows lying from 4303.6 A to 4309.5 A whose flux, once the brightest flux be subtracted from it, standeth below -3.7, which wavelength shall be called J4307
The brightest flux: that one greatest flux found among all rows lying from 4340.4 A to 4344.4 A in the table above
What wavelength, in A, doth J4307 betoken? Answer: 4309.03 A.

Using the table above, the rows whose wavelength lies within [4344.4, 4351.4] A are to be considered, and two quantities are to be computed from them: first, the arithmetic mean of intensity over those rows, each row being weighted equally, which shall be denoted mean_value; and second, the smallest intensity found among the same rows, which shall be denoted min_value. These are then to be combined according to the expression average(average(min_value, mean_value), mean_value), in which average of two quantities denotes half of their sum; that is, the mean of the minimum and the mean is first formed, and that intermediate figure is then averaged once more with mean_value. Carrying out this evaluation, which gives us 21.6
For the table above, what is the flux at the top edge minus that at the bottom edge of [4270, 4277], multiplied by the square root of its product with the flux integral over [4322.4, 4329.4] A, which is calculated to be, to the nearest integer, 14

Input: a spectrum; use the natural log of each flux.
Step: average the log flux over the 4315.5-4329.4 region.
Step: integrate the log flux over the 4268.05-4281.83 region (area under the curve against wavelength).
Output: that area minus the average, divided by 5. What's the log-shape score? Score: 7.54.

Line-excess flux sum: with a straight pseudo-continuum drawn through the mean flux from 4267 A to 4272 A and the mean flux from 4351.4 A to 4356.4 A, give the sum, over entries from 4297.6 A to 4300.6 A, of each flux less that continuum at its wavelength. -14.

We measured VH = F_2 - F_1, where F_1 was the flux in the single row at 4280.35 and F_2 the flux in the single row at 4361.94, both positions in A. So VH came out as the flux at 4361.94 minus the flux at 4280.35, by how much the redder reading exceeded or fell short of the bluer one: 3.6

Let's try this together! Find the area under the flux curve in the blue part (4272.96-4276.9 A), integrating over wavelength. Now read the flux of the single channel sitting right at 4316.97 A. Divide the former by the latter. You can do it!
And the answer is 3.7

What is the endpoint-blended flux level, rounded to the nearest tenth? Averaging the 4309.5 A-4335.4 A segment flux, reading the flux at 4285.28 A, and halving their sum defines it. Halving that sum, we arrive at 20.7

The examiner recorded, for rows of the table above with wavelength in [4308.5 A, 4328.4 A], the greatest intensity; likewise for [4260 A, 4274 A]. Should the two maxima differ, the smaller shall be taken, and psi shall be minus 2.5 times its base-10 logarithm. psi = -3.48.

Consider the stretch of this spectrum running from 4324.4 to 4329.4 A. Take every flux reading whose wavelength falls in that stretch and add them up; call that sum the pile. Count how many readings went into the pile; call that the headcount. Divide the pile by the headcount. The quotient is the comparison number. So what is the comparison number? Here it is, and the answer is 20.5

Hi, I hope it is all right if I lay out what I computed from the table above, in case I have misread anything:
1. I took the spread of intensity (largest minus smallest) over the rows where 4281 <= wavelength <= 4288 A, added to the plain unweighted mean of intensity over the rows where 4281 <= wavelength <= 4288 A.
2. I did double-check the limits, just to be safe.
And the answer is 25.9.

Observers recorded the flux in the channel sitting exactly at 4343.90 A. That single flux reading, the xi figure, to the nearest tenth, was 19.2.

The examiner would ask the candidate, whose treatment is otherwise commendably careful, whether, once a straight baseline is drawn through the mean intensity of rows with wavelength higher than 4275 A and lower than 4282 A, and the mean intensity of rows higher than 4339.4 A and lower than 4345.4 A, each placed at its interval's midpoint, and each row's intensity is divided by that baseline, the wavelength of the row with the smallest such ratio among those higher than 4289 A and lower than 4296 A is 4292.20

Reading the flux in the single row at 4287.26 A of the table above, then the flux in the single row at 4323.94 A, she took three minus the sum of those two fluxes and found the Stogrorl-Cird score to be -41.8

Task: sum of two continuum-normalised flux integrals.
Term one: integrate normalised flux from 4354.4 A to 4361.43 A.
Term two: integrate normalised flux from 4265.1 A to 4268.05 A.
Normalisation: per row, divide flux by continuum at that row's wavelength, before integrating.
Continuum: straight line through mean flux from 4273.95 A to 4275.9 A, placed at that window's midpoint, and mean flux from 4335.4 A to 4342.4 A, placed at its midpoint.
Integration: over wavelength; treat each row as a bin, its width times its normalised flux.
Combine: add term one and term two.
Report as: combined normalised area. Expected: 11.5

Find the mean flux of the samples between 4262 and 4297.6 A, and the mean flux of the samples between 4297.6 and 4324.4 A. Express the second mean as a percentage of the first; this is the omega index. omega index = 90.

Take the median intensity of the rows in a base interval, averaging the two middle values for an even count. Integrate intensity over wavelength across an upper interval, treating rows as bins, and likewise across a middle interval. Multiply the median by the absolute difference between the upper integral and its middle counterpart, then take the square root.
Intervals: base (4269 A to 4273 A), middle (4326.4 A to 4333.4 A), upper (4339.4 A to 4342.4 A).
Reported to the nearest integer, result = 43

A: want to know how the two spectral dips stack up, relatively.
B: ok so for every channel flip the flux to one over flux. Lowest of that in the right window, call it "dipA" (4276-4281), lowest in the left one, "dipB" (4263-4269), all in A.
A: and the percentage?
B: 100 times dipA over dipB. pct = 105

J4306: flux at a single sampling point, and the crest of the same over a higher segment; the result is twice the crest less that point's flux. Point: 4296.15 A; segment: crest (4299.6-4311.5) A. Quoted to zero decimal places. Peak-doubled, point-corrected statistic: 25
